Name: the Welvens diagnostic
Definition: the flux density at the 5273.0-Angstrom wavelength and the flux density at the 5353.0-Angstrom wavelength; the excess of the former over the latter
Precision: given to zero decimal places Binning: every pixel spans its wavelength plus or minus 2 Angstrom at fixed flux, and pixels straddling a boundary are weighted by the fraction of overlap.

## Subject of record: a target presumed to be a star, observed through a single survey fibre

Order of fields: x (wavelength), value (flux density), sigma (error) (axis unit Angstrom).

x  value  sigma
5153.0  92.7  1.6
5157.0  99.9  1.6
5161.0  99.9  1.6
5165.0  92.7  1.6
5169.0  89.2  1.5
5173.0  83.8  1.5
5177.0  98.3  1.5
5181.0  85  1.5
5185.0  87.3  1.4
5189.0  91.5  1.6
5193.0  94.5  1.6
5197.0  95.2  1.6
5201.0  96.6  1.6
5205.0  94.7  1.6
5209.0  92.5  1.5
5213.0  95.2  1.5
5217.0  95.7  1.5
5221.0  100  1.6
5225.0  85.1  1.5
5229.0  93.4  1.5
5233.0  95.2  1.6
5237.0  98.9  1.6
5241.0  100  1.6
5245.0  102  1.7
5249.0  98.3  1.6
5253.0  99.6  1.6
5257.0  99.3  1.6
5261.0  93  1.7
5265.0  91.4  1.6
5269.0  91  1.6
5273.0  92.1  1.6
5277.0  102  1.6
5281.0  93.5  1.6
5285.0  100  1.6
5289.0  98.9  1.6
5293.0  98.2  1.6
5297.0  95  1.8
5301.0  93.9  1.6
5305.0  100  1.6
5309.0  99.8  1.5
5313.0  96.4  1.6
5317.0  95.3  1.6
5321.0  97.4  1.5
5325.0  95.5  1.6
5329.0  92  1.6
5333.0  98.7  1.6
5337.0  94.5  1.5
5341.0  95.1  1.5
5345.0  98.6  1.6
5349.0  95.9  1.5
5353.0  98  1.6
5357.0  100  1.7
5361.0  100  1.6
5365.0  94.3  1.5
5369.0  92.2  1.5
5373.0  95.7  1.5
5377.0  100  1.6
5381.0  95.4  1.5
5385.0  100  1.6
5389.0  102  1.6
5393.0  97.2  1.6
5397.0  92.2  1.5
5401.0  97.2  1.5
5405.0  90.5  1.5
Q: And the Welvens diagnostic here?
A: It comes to -6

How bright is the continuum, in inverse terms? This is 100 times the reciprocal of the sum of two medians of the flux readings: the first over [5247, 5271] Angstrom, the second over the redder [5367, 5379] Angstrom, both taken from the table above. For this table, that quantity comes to 0.523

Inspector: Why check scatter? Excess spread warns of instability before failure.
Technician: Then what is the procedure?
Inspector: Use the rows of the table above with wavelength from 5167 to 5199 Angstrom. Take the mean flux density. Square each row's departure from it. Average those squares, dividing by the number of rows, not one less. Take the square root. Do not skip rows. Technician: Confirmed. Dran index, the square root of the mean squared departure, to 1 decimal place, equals 4.8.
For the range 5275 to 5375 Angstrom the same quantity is 2.7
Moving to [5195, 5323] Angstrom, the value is 3.6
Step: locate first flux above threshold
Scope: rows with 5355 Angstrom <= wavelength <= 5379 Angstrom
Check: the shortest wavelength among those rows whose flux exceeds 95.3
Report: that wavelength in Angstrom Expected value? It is 5357.0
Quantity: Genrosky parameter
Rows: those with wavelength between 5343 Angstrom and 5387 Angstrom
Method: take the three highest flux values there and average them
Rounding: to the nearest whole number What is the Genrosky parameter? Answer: 100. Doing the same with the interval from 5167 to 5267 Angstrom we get 101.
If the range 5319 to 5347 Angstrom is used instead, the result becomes 98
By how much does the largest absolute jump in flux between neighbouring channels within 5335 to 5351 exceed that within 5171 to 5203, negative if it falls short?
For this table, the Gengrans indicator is -11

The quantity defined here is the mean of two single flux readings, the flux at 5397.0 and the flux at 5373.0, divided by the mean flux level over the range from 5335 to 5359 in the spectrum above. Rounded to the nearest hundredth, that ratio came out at 0.97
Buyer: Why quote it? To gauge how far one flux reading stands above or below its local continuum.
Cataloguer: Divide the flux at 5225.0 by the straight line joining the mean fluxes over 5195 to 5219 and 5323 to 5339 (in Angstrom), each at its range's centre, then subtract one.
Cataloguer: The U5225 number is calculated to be -0.104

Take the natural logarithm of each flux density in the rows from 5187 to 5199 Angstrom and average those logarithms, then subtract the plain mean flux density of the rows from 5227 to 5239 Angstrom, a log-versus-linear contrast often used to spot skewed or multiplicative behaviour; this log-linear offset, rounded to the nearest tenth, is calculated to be -91.3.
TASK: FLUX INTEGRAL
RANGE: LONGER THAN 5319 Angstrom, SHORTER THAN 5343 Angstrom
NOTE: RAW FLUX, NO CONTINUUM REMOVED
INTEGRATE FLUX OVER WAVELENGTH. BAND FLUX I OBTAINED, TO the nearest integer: 2293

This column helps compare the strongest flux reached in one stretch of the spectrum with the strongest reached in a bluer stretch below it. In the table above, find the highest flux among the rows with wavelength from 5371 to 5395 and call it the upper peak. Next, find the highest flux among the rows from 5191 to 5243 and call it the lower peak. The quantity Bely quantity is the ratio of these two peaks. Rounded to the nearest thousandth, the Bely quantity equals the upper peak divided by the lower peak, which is 1.020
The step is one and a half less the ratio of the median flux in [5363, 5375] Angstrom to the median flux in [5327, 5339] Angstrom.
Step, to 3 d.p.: 0.502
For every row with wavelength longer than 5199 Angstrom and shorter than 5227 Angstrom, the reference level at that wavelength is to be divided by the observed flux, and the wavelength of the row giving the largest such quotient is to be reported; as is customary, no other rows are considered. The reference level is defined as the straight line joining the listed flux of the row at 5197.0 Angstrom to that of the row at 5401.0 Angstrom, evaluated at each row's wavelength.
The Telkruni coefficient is 5225.0 Angstrom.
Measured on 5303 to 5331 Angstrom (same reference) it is 5329.0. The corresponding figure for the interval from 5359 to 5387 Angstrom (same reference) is 5369.0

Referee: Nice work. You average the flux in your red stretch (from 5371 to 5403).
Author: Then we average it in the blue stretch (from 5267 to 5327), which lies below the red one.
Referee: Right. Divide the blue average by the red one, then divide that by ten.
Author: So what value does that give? 0.0991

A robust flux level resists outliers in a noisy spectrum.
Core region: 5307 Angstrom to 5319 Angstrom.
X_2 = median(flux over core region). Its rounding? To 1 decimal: 96.4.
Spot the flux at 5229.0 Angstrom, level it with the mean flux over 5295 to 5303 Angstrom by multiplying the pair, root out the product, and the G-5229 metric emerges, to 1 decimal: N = 93.9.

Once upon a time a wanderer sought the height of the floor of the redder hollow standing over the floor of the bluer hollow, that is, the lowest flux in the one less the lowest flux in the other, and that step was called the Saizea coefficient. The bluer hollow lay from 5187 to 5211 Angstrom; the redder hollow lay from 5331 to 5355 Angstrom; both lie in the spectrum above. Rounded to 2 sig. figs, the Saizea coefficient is 3.0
